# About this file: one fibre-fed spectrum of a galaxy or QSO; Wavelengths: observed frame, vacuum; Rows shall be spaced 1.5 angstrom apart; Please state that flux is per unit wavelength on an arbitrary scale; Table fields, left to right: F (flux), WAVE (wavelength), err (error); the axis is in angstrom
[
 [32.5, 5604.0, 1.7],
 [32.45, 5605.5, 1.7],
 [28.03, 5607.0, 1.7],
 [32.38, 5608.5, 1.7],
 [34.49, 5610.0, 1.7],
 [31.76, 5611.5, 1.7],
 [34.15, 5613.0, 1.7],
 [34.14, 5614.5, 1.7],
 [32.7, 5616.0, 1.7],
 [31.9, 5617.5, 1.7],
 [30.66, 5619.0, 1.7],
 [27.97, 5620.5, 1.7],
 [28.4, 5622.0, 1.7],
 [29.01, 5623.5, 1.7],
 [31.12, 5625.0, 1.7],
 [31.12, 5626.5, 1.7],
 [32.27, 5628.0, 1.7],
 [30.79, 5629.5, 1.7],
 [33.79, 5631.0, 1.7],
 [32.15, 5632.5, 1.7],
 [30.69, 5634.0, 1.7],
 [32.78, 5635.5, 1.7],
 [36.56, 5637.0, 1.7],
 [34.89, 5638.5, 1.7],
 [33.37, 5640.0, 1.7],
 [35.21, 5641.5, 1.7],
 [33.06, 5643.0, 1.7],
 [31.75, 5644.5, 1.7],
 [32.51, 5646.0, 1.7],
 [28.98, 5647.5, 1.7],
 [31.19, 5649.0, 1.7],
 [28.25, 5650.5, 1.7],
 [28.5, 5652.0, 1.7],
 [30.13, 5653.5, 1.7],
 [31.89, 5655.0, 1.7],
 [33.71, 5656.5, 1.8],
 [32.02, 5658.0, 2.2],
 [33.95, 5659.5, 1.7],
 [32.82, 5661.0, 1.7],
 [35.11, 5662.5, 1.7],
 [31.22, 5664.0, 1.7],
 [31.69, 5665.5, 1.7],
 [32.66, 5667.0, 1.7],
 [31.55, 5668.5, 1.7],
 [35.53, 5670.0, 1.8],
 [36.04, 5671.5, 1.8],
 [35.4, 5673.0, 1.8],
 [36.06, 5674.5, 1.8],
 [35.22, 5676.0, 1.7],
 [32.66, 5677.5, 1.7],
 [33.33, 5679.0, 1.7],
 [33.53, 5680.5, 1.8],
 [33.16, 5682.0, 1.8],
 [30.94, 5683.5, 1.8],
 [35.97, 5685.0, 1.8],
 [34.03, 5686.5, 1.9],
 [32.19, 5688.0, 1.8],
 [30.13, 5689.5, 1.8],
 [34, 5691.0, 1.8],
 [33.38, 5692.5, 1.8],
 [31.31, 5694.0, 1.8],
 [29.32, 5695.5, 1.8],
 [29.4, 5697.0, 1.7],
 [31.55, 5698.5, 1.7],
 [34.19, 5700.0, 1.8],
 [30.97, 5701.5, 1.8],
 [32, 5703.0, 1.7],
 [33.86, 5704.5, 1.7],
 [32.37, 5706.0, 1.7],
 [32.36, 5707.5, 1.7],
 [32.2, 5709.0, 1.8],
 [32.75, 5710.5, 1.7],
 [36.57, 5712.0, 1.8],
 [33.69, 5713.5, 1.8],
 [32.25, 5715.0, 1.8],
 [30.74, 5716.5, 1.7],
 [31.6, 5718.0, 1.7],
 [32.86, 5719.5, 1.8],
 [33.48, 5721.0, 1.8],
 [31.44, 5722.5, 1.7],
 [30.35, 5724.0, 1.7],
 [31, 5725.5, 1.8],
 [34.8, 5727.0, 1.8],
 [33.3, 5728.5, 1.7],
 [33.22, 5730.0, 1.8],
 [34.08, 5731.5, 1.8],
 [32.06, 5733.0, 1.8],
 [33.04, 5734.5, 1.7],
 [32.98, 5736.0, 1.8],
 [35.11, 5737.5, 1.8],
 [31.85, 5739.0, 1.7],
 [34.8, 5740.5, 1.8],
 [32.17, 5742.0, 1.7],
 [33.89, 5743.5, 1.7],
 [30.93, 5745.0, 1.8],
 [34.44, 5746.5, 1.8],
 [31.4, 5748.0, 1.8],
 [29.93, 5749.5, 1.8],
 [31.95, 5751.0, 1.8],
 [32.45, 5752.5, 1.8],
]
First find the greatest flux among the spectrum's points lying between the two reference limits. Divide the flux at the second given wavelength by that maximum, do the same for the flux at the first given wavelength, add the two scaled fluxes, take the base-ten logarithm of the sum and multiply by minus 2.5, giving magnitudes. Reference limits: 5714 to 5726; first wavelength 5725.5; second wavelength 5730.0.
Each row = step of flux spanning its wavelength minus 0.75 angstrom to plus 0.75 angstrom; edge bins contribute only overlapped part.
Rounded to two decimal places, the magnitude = -0.71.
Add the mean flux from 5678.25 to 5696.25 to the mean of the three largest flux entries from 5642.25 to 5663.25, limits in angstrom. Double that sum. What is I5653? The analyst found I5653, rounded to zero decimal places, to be 134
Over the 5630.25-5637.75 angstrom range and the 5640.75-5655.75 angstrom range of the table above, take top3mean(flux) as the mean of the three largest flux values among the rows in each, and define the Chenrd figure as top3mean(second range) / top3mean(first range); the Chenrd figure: 0.98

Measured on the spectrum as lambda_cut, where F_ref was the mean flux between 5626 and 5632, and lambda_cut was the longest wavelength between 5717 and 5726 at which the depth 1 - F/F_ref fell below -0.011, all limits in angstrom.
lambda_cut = 5721.0 angstrom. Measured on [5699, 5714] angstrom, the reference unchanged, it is 5713.5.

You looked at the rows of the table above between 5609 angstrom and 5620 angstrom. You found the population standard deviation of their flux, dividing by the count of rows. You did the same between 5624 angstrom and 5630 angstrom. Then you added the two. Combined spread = 1.9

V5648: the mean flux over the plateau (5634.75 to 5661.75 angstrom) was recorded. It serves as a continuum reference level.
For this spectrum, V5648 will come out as 32.3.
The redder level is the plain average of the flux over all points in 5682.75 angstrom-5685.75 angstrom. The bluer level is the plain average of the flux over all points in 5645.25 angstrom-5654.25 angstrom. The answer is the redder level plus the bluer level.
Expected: 63.4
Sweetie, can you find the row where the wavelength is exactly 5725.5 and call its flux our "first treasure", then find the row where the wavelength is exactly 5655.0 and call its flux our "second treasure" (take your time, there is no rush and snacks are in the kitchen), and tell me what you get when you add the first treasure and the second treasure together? 63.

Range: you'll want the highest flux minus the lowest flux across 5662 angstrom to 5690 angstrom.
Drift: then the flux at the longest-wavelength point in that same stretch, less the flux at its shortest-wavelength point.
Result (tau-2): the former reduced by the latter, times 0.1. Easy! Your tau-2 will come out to 1.09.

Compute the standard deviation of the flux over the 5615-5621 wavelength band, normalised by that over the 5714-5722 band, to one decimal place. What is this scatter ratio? 1.9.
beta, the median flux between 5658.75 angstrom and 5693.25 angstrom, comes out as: 33.4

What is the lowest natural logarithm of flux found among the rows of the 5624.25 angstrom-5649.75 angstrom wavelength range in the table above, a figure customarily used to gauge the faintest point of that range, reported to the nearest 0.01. 3.37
